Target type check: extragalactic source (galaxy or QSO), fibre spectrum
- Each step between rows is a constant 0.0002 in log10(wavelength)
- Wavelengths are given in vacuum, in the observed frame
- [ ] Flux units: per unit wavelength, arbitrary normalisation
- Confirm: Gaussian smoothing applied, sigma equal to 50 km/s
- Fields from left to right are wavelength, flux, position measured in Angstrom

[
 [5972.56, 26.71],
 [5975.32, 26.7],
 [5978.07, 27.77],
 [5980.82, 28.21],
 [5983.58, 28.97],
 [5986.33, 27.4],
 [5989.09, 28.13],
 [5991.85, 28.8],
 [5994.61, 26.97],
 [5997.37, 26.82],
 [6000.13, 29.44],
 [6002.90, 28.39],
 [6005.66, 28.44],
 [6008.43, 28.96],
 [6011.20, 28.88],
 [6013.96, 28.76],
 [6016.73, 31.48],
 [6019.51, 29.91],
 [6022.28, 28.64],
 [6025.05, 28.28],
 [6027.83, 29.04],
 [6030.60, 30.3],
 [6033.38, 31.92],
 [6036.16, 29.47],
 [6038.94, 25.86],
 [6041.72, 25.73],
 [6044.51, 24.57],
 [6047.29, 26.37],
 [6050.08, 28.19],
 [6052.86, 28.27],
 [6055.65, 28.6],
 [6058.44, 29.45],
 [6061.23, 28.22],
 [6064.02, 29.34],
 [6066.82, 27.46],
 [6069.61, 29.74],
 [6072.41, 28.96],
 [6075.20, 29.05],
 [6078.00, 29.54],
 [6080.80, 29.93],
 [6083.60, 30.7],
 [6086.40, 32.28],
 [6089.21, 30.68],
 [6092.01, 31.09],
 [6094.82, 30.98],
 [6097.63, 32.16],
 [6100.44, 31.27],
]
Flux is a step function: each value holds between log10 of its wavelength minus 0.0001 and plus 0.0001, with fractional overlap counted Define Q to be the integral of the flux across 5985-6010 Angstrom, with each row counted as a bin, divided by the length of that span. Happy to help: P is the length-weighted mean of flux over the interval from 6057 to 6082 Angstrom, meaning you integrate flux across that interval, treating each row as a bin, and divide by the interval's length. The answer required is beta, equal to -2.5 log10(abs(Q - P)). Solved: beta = 0.1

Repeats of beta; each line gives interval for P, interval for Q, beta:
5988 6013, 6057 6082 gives 0.3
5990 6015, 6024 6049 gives 0.9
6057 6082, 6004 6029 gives 2.8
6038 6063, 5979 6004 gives 0.2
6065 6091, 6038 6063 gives -1.0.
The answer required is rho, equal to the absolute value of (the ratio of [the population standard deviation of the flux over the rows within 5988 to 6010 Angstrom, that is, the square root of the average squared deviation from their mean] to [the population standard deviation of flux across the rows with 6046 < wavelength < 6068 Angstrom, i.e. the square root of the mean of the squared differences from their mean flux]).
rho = 0.9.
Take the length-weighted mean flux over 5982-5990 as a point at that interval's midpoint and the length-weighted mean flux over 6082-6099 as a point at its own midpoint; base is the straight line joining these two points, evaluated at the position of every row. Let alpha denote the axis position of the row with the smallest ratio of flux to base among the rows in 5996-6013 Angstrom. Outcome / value 5997.37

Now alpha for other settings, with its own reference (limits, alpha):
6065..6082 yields 6066.82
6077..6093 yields 6078.00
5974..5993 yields 5975.32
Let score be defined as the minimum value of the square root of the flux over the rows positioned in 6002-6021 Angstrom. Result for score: 5.33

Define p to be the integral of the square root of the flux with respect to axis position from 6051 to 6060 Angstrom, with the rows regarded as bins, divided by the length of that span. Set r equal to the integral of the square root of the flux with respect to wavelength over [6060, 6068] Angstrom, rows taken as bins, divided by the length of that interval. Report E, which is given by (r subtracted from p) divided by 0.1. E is 0.4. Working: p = 5.36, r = 5.322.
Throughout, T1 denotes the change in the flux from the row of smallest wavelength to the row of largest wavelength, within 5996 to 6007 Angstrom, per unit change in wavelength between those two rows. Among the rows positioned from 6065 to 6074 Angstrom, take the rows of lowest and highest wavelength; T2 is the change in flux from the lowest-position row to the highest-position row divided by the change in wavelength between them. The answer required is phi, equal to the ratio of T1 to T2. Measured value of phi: 0.7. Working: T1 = 0.20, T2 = 0.27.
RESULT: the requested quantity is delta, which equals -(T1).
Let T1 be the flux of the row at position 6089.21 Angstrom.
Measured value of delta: -31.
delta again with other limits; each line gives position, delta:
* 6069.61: -30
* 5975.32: -27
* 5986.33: -27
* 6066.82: -27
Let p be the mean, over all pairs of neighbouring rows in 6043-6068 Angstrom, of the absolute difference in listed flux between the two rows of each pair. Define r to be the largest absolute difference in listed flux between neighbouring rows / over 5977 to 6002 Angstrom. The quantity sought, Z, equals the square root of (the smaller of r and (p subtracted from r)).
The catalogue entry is 1.22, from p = 1.14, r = 2.6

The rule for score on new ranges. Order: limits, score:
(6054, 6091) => 5.24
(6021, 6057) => 4.96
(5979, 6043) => 5.07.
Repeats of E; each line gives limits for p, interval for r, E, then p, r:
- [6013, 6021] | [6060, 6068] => 1.6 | 5.48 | 5.322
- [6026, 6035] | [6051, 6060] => 1.4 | 5.50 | 5.363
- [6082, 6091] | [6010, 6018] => 1.3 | 5.58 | 5.455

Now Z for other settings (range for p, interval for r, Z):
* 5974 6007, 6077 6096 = 0.78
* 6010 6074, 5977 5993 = 0.49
